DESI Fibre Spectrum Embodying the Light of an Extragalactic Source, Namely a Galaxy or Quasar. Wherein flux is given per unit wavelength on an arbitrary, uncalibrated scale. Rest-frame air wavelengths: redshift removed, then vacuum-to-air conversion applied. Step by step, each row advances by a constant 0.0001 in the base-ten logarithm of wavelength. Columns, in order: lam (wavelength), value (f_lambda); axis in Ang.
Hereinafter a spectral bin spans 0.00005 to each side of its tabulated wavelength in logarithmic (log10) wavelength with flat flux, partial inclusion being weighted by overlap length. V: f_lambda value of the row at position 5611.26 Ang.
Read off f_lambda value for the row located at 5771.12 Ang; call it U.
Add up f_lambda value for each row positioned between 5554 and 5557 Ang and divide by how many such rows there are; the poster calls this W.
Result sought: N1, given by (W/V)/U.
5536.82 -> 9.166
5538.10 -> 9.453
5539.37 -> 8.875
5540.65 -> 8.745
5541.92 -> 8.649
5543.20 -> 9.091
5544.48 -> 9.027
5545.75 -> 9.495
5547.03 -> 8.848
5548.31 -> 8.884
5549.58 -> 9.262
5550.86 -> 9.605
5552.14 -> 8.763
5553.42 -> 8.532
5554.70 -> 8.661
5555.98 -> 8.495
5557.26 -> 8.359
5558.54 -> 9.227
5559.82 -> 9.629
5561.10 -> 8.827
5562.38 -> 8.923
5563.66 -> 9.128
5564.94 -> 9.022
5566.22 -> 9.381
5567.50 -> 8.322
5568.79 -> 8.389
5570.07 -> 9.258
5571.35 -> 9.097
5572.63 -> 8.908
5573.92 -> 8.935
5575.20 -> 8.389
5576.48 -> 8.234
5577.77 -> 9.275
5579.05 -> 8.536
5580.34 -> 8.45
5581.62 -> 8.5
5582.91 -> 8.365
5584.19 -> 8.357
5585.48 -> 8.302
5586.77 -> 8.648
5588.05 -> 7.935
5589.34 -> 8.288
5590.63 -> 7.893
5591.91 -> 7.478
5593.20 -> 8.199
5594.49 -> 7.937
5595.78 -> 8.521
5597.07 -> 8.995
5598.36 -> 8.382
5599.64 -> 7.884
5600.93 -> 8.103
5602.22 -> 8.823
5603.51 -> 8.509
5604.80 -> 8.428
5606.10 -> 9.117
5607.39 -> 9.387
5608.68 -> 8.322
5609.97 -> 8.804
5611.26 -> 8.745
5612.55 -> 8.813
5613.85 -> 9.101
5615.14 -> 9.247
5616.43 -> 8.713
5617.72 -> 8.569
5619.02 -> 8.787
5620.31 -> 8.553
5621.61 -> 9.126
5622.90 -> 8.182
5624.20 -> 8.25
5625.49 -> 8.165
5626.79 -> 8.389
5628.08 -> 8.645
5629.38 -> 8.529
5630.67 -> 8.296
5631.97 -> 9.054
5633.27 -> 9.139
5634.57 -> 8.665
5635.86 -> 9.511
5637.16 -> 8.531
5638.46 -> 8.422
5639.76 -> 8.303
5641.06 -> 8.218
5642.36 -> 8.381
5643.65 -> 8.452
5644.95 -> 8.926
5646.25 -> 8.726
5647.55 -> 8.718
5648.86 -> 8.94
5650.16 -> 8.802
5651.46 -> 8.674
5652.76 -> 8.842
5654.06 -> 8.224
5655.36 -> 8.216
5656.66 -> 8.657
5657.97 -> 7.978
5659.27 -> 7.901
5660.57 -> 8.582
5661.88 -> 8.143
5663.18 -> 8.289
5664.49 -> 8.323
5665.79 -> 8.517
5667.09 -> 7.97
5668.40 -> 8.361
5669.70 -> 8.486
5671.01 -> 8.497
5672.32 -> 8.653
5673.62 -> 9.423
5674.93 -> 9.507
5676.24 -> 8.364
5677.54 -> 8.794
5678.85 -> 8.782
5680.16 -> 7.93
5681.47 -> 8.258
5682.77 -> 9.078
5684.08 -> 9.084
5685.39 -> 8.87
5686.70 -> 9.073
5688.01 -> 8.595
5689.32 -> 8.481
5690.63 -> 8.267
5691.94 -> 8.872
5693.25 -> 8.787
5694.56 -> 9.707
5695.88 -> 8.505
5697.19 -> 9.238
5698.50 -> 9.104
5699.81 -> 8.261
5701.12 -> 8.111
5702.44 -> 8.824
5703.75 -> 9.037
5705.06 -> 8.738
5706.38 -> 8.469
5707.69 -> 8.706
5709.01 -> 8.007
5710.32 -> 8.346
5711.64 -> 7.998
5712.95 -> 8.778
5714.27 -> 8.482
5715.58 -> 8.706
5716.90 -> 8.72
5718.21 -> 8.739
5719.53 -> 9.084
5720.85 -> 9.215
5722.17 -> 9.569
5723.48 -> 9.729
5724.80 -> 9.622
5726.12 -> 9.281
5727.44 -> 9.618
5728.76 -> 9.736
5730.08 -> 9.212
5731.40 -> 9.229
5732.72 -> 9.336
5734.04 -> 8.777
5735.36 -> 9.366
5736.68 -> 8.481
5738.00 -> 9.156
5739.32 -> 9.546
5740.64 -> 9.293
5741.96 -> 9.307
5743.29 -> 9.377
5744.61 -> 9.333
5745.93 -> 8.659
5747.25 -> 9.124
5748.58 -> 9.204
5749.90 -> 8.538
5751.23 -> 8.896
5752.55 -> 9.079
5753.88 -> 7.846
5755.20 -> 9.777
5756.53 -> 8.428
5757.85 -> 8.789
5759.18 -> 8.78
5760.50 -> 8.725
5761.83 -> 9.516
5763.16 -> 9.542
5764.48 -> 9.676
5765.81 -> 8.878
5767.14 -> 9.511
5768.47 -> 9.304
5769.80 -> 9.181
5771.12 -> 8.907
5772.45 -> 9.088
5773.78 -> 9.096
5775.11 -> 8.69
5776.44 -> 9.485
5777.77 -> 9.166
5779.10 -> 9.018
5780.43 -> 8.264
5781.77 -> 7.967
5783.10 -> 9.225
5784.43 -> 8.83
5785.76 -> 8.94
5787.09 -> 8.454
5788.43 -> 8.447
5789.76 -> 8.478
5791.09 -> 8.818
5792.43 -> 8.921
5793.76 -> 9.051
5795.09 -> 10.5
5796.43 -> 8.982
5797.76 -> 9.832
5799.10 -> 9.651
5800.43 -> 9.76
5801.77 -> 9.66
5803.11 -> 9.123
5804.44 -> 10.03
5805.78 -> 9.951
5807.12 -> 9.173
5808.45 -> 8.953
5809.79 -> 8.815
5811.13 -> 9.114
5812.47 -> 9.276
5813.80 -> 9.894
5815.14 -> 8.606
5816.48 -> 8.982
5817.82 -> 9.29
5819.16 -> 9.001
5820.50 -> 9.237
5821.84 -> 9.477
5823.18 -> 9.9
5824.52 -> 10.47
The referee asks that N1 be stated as 0.110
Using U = 8.907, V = 8.745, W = 8.6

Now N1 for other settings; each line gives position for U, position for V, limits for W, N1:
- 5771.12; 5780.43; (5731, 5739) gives 0.123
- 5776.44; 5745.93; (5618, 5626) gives 0.104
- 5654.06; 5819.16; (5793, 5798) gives 0.130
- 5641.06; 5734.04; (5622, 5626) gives 0.114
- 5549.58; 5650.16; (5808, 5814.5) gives 0.113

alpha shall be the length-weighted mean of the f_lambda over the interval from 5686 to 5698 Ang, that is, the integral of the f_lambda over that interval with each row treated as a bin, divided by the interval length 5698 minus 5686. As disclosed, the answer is 8.8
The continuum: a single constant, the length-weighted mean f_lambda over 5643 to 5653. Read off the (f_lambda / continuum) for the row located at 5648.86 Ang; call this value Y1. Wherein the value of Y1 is 1.02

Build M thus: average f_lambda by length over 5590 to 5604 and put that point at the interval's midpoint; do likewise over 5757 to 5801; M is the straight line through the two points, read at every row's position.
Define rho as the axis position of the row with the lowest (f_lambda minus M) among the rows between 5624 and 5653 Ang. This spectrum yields 5641.06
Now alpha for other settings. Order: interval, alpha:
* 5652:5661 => 8.3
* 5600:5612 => 8.7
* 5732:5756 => 9.1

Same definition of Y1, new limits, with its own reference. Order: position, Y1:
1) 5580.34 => 0.96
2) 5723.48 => 1.11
